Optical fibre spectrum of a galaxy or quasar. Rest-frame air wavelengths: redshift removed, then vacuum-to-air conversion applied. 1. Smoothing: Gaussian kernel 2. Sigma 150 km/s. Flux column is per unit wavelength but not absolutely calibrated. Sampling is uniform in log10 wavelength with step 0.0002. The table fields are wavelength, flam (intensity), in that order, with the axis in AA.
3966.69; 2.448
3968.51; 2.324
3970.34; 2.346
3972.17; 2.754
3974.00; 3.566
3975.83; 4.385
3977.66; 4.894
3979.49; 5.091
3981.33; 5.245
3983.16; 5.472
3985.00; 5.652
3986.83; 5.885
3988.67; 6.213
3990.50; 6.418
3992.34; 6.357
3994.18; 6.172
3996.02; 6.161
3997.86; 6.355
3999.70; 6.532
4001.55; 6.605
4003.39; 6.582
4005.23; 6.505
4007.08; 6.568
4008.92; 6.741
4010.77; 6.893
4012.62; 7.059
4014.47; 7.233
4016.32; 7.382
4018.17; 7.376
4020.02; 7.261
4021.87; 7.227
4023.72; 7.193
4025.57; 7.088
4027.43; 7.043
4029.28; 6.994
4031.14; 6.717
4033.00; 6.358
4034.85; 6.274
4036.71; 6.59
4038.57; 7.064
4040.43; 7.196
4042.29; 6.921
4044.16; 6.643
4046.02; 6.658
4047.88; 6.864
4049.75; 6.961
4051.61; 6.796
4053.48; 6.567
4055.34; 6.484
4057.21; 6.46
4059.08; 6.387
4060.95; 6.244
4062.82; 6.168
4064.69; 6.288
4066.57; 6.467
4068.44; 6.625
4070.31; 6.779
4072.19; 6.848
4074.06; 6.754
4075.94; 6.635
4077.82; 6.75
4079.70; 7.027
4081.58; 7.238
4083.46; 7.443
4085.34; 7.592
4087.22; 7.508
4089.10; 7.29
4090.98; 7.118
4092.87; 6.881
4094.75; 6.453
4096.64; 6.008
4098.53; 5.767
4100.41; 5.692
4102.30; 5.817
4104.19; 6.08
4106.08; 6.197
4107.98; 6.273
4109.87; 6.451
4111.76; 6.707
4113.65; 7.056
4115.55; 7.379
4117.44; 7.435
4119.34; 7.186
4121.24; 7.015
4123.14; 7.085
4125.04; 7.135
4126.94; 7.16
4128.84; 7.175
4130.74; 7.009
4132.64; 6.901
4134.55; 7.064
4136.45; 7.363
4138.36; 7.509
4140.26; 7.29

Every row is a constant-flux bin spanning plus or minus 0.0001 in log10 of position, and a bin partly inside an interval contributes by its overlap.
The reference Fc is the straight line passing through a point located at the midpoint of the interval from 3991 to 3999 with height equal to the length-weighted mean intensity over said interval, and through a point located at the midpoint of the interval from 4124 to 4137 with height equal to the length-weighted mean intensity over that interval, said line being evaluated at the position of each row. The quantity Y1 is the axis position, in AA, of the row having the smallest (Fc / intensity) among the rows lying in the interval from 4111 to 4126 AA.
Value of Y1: 4117.44 AA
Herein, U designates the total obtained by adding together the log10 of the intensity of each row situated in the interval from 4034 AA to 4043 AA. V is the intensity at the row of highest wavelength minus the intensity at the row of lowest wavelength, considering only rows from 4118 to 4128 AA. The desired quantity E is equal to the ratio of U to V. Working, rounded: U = 4.16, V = -0.03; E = -160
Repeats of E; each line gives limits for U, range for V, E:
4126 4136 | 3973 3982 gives 3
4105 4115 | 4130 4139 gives 8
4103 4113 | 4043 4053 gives 26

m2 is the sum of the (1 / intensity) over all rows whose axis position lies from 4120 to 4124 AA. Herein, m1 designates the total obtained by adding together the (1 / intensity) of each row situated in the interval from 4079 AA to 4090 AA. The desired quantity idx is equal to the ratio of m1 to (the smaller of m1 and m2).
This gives 2.9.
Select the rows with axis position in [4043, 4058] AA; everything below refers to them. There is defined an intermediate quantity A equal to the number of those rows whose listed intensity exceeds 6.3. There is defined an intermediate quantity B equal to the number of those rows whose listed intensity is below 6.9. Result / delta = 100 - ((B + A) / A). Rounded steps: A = 8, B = 7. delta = 98.1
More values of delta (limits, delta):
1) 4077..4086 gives 98.8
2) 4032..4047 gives 98.3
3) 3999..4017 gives 98.3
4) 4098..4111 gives 92.0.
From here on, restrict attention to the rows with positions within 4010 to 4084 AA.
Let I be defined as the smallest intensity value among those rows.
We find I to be 6.168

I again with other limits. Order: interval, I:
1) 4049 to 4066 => 6.168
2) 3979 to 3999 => 5.091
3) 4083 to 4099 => 5.767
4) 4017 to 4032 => 6.717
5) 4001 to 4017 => 6.505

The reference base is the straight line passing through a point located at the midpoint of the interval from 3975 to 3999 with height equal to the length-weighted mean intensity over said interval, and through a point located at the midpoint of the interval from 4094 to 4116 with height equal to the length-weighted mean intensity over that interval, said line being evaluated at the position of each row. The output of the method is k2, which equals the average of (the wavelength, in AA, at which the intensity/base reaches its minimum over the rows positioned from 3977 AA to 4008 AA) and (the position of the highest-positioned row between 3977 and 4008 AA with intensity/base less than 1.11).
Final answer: 3987.8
